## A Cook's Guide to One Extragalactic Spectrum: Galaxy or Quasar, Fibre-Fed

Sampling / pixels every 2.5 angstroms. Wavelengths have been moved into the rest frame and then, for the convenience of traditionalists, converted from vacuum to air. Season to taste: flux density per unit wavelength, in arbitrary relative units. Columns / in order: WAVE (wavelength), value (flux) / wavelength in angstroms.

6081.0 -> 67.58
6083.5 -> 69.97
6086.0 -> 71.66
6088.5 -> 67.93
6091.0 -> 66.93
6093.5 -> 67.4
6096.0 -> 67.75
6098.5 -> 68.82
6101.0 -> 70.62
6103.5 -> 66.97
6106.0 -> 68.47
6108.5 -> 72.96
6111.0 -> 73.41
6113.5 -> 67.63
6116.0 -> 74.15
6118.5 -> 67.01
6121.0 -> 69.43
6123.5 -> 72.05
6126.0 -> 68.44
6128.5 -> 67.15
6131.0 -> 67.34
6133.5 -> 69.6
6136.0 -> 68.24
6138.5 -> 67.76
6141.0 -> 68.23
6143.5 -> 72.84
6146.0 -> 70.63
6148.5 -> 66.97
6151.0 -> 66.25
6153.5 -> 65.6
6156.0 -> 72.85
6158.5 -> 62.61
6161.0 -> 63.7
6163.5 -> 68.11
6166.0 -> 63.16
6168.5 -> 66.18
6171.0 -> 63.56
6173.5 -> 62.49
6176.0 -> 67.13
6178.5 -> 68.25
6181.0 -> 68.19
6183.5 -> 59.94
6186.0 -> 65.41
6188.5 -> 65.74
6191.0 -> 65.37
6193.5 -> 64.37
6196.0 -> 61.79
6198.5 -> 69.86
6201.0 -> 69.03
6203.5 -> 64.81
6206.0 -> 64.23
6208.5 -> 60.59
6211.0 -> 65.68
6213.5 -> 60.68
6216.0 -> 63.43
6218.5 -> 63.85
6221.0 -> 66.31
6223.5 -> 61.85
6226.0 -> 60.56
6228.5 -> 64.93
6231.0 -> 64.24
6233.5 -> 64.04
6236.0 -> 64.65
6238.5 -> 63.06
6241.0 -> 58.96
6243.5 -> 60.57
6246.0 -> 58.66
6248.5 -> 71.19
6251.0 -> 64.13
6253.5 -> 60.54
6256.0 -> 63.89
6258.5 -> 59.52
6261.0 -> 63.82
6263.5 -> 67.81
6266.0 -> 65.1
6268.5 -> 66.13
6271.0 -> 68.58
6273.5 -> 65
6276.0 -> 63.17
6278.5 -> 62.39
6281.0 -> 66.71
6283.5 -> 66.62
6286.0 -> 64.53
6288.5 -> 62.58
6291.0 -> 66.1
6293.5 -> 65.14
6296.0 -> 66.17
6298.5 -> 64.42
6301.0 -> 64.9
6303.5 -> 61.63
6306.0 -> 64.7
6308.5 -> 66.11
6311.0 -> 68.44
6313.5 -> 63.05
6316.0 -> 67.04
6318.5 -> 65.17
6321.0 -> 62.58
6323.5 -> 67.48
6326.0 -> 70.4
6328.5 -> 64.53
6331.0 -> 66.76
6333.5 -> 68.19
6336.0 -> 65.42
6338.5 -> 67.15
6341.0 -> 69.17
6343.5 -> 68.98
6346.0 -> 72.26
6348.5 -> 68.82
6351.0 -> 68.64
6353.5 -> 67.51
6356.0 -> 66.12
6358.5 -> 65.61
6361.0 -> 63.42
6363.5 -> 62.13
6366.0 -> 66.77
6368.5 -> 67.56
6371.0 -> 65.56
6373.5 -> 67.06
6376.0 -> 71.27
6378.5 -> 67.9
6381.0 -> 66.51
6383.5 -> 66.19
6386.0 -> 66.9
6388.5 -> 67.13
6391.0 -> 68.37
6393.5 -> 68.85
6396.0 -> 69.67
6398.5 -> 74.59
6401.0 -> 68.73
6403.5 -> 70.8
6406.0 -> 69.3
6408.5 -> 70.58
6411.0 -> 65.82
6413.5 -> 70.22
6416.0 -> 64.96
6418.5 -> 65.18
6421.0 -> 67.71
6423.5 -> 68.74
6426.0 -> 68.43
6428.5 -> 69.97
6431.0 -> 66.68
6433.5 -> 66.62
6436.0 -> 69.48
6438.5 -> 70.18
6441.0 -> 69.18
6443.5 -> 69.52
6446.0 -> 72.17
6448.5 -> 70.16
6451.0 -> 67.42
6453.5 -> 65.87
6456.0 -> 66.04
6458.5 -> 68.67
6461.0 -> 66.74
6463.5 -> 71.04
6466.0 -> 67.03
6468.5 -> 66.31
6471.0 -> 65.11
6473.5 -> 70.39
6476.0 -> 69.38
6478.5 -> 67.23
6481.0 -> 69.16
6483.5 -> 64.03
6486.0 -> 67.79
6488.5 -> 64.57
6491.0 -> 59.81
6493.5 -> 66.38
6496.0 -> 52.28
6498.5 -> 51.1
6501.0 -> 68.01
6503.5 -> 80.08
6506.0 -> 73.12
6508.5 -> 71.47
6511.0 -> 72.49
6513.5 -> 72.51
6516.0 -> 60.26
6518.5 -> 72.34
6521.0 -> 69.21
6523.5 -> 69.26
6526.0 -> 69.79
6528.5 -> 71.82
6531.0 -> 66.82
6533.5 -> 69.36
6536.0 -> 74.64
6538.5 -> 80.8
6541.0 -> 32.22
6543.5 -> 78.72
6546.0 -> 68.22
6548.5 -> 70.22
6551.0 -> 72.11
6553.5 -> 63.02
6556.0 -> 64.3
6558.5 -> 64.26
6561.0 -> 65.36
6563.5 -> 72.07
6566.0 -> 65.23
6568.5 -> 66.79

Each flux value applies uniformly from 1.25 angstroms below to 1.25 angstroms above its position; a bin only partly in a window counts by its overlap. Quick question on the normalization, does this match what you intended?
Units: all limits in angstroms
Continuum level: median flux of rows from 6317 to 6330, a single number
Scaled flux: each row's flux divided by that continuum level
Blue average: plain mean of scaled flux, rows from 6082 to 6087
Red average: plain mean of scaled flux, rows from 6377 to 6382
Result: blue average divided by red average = 1.05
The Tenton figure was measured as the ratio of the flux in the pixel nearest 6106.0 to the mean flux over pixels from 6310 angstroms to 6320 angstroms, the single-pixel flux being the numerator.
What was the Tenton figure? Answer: 1.04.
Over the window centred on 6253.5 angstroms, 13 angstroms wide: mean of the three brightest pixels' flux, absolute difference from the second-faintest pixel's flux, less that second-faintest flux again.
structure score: -55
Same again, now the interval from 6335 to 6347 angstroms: -64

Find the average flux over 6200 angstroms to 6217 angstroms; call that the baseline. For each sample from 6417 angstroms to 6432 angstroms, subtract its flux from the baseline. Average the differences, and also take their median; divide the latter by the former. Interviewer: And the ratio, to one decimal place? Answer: 1.1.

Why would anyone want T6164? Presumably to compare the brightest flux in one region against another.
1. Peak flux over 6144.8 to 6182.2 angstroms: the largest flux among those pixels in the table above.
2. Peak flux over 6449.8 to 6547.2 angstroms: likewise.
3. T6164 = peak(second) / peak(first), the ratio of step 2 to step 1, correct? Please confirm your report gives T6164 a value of 1.11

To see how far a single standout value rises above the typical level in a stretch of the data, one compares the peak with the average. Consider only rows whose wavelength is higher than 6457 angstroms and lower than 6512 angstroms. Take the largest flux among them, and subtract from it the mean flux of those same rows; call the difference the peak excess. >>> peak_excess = 13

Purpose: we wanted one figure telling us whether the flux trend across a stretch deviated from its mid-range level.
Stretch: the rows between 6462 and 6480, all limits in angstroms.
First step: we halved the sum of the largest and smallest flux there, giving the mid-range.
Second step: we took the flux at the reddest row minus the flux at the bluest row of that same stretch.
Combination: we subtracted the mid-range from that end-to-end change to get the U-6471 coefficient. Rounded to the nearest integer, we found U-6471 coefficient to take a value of -72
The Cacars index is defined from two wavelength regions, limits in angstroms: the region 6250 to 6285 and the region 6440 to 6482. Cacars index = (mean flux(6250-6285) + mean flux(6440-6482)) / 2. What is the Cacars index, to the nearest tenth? 66.4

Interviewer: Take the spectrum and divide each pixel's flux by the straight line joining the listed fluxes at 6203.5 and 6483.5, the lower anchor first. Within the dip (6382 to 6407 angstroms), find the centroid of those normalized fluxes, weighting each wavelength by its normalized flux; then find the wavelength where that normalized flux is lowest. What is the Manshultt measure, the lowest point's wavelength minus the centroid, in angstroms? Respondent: -11.4 angstroms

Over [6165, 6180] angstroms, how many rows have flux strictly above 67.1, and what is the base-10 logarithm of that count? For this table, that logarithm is 0.30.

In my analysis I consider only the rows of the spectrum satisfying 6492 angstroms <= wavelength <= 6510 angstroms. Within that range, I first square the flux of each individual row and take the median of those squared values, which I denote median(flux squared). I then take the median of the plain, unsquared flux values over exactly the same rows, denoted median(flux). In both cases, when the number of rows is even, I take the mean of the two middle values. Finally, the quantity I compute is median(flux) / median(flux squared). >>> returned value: 0.0147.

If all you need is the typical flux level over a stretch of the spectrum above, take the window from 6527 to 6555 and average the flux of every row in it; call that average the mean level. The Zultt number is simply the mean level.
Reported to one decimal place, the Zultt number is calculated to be 68.0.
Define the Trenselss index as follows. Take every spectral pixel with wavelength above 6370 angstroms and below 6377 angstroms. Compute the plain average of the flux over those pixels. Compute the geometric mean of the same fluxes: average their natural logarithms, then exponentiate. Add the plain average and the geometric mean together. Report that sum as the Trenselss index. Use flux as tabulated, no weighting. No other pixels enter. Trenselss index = 136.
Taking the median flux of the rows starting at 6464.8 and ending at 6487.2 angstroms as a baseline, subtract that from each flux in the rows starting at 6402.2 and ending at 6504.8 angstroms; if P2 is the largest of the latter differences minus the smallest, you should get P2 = 29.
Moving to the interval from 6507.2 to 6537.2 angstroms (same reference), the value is 14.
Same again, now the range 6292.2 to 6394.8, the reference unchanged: 11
